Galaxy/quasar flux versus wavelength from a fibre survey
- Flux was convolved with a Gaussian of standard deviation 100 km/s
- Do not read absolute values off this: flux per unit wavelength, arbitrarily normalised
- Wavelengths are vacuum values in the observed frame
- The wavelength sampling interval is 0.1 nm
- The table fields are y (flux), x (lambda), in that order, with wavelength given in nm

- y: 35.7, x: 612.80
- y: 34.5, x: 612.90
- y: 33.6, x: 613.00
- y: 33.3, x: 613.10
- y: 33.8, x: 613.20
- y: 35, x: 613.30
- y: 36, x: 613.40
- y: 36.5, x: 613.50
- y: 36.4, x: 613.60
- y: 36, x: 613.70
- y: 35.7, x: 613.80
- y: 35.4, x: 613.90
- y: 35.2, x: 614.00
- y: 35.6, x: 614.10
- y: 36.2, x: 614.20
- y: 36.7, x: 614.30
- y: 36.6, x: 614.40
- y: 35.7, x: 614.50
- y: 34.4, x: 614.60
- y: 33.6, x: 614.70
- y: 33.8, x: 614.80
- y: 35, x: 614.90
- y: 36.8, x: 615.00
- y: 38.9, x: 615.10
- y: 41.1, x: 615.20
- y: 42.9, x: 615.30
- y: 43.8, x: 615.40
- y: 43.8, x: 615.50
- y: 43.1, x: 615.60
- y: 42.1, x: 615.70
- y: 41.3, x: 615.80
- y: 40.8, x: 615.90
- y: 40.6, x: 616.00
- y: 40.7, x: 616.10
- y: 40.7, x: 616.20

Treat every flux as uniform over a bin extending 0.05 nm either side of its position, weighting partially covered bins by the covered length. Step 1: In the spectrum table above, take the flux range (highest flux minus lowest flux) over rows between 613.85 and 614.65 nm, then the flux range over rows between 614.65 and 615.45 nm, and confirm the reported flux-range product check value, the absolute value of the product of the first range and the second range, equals 23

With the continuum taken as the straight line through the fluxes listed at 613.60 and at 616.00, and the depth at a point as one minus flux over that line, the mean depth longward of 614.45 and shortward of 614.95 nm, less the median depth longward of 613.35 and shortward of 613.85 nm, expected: 0.10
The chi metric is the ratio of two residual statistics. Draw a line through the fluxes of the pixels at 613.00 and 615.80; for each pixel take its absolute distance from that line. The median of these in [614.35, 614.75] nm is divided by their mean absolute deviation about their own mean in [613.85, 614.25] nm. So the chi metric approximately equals 14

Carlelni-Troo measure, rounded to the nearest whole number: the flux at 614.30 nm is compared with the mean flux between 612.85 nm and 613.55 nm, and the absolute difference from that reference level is 2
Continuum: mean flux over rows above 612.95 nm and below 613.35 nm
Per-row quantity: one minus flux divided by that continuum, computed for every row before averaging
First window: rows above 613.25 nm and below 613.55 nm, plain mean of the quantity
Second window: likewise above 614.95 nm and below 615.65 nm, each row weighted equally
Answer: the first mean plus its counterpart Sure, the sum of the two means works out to -0.28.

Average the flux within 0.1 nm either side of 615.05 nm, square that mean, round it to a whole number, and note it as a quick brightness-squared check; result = 1433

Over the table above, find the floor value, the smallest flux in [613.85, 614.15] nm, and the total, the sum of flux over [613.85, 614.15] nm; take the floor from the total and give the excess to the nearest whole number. 71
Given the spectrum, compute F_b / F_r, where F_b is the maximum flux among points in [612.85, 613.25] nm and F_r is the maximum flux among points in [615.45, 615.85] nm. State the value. 0.79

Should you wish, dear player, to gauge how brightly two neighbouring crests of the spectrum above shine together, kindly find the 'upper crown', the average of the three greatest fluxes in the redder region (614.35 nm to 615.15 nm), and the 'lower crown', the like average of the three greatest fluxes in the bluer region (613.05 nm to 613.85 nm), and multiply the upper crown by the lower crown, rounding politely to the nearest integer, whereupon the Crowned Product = 1359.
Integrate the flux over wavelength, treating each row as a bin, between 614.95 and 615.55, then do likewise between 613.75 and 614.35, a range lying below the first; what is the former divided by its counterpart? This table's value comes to 1.15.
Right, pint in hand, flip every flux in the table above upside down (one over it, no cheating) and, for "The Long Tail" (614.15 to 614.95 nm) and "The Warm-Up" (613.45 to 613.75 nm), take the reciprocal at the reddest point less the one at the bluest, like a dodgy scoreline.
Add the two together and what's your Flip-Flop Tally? 0.0013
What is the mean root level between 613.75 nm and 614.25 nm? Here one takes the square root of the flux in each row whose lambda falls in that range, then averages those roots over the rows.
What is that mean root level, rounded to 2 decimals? 5.97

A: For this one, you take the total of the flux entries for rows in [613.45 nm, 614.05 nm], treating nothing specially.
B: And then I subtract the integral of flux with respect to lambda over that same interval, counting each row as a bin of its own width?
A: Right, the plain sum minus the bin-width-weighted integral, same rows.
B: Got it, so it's 194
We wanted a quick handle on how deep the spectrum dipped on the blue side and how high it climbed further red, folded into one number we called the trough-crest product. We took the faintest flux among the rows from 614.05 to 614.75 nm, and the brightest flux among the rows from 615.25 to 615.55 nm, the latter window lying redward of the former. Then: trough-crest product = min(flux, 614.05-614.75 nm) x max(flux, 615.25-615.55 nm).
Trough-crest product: 1472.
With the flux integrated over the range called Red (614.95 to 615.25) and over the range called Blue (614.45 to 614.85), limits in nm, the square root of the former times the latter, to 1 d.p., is 12.7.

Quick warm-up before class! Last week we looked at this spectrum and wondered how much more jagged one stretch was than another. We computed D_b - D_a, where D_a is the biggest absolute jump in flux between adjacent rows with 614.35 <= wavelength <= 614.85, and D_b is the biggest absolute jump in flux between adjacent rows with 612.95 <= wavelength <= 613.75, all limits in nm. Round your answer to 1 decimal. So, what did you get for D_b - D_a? -0.1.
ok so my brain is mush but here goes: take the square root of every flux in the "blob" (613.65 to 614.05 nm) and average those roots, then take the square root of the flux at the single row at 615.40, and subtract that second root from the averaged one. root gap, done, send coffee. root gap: -0.7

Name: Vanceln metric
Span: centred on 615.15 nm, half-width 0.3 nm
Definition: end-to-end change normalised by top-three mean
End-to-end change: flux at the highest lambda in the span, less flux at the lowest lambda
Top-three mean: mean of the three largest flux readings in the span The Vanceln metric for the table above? 0.207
